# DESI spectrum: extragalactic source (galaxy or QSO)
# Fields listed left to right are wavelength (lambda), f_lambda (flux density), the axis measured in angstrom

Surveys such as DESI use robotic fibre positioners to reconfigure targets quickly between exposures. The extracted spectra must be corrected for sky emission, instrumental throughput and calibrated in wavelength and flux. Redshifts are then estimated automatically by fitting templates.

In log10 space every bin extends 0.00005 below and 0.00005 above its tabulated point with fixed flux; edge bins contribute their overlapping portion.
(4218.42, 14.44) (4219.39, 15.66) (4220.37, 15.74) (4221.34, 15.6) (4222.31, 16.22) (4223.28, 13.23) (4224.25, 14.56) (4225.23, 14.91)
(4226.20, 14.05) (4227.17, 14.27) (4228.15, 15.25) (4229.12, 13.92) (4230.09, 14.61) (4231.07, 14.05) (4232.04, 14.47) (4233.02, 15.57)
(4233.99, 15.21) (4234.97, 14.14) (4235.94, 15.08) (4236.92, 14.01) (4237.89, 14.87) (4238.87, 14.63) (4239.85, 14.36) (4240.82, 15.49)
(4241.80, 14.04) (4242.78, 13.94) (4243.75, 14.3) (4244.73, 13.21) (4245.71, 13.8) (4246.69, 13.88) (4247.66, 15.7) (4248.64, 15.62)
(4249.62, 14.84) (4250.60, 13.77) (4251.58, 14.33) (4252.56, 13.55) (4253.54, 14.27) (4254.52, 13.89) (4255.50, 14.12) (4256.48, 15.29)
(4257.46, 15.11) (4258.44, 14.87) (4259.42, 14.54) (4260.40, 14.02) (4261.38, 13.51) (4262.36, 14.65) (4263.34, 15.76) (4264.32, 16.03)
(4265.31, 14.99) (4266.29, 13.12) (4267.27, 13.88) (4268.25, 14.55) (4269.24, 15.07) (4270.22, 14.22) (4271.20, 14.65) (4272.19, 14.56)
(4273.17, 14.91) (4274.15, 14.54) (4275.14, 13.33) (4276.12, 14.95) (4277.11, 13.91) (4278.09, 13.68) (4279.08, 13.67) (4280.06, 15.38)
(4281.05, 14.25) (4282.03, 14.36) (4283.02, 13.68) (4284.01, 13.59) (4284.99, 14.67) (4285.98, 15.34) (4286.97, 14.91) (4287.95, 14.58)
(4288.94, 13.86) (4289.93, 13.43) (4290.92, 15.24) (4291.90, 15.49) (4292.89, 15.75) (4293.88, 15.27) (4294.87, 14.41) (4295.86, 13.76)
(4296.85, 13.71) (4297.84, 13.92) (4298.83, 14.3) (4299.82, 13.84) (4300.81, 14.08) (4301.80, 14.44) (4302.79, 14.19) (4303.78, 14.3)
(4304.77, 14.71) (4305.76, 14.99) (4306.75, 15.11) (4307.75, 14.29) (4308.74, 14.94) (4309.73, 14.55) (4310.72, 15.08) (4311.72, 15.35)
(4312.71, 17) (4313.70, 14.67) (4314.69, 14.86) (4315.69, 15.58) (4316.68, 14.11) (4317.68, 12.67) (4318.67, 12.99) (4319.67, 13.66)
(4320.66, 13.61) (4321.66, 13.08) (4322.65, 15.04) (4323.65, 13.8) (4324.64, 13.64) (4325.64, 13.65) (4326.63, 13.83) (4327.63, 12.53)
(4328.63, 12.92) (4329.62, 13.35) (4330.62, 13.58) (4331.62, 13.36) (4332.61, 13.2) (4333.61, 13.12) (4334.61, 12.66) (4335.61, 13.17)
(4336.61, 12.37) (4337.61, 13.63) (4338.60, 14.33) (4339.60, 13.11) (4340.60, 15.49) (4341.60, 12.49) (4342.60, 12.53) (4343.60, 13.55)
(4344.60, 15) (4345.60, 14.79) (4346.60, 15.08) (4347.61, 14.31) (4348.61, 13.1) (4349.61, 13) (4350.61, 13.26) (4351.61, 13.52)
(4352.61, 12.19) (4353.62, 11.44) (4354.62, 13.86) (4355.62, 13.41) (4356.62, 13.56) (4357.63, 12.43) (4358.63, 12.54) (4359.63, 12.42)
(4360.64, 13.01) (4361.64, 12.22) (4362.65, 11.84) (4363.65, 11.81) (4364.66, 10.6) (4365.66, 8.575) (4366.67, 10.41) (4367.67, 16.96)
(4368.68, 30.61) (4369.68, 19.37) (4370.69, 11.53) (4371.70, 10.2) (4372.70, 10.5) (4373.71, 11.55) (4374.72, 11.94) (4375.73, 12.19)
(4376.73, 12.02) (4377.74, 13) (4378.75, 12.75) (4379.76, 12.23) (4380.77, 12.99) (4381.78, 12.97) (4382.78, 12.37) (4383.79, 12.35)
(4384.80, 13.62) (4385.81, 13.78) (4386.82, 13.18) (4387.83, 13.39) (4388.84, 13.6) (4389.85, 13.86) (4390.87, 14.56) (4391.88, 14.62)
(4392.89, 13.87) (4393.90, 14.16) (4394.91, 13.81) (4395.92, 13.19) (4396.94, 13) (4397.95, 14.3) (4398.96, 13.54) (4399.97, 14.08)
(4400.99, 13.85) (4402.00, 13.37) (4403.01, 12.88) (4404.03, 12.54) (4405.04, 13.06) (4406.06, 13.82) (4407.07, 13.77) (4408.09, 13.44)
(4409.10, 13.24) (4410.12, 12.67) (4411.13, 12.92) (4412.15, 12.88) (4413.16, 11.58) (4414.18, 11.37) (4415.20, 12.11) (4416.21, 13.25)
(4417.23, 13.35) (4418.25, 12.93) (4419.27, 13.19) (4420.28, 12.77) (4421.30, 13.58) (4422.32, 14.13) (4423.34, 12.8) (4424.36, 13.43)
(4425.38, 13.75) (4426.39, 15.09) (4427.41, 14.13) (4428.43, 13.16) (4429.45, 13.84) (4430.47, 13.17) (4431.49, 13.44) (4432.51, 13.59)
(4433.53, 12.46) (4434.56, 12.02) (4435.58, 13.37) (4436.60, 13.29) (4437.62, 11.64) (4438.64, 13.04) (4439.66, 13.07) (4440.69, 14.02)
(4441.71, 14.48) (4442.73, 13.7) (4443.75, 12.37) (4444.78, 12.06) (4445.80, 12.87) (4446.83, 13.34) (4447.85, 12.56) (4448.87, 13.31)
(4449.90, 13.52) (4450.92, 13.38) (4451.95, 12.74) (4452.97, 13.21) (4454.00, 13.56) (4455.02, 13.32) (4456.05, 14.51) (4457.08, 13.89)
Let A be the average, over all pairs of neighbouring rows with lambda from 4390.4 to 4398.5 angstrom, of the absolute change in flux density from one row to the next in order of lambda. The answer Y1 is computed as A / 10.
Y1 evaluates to 0.051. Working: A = 0.5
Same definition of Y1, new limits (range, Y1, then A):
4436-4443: 0.088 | 0.9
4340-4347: 0.100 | 1.0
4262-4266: 0.081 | 0.8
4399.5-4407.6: 0.041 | 0.4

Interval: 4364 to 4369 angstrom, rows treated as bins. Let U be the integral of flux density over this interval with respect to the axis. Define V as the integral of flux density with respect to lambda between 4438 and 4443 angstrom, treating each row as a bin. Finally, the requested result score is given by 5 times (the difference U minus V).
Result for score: 29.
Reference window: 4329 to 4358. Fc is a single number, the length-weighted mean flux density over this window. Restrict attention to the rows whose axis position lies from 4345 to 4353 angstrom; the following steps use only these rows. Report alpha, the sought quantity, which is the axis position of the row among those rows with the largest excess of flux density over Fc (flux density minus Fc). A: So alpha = 4346.60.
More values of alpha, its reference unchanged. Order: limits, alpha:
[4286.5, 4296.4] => 4292.89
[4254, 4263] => 4256.48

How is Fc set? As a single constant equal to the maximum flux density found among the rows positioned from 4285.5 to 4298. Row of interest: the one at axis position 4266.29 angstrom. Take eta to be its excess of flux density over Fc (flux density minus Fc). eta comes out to -2.6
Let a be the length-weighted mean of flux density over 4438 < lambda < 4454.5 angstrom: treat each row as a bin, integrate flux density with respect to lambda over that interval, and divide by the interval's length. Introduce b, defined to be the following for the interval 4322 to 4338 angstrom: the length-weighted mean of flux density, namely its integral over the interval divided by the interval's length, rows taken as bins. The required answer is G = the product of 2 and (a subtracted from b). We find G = 0.3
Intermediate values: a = 13.19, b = 13.4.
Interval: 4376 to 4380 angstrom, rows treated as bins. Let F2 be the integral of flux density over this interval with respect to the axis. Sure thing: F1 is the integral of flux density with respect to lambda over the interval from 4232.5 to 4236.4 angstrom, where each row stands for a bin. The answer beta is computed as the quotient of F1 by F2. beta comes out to 1.17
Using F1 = 58.5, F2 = 50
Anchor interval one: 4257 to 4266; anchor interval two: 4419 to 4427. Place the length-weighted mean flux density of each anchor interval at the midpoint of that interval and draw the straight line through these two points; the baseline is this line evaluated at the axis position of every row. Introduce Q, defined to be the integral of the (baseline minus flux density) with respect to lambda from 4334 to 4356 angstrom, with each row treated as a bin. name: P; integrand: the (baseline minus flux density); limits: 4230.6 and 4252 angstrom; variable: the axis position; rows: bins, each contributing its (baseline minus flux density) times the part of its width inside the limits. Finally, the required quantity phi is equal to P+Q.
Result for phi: 25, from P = 9.1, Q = 16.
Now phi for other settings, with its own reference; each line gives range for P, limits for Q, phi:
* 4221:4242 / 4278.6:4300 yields 11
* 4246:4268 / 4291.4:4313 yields 3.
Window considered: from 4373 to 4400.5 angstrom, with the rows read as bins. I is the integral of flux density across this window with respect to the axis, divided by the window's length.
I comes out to 13.2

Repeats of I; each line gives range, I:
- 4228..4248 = 14.5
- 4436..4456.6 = 13.2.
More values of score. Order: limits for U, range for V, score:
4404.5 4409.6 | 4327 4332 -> 15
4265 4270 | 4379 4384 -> 42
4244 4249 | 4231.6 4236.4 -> 3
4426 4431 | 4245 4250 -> -21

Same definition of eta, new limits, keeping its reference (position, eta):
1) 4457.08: -1.9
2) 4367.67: 1.2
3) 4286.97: -0.8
